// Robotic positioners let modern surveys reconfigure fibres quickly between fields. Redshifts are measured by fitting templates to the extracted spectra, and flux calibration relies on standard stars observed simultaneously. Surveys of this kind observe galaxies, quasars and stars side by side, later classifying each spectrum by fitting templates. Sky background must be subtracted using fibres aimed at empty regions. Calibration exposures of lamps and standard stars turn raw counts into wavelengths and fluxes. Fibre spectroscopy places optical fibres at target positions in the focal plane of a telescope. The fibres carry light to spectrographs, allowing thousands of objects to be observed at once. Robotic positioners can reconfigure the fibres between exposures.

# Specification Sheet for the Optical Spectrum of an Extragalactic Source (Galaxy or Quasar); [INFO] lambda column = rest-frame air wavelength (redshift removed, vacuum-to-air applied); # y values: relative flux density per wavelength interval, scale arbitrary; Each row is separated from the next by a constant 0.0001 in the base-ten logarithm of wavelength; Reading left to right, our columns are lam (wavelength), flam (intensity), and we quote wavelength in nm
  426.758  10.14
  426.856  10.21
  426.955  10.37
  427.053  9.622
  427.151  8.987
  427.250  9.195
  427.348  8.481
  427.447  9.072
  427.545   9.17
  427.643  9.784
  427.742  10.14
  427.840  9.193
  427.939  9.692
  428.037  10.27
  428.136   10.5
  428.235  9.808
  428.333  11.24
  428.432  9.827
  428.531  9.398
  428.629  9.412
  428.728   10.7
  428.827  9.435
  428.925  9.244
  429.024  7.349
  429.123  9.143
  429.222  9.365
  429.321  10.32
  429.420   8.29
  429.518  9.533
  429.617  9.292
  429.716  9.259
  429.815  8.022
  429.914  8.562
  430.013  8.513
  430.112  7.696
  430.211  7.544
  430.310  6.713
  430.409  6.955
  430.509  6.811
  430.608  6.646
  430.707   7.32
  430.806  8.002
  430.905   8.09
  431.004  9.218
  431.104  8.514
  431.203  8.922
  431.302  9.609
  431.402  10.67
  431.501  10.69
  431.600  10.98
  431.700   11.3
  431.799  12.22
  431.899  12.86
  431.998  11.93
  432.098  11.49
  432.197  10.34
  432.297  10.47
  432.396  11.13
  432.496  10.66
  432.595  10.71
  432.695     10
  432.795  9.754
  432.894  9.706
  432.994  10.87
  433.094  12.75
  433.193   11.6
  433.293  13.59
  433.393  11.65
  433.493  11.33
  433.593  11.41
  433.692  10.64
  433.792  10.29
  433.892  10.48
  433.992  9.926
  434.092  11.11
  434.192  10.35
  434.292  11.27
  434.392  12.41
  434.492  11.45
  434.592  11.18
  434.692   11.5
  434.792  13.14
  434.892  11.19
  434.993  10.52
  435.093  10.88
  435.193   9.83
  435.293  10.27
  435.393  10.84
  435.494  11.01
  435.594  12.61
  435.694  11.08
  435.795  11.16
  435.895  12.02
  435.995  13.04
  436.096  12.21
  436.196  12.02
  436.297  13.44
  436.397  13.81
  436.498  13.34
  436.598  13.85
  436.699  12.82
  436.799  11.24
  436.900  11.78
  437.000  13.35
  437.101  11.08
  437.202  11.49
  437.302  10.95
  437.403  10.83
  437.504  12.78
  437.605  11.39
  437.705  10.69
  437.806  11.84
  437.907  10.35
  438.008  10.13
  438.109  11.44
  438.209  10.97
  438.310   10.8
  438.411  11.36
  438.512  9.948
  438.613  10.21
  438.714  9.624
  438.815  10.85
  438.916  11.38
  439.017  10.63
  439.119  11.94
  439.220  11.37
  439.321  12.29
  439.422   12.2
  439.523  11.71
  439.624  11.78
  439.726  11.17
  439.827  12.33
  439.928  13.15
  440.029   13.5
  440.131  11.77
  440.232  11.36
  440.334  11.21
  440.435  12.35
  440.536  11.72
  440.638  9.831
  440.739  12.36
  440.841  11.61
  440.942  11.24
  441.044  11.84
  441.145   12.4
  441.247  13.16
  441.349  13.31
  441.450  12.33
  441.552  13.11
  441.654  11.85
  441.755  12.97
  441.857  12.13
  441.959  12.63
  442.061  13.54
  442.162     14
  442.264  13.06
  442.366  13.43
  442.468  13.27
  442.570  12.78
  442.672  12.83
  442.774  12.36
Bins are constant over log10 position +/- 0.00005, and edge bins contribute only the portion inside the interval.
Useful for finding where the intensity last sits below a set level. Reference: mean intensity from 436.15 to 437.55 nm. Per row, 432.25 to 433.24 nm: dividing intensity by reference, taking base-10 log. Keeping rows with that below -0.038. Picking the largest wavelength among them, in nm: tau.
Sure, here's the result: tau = 432.994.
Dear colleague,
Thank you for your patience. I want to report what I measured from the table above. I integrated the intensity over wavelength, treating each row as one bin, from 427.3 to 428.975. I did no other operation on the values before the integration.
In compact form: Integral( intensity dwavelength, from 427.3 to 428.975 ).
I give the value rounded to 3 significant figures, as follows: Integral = 16.3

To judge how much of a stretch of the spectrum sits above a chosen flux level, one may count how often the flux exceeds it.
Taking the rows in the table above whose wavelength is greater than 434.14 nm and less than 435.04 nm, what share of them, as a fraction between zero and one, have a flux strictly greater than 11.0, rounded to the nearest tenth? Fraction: 0.8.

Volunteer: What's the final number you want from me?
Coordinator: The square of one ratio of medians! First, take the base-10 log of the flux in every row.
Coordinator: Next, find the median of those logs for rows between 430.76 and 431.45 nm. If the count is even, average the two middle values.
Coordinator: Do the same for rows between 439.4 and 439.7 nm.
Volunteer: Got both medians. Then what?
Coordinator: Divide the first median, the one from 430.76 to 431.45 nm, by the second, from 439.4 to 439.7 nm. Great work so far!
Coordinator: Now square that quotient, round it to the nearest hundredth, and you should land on 0.79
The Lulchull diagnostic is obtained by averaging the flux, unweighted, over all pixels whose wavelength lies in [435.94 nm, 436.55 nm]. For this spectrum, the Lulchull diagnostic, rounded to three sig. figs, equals 13.0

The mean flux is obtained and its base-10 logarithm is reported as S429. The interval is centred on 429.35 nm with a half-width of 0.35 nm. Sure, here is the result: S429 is 0.96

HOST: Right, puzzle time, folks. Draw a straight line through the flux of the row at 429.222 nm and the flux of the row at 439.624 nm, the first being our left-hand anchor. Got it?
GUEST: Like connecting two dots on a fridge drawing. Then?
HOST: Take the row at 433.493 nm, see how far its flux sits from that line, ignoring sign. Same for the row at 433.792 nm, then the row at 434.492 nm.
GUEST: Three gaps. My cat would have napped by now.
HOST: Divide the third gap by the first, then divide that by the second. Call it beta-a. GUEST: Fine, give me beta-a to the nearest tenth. 6.5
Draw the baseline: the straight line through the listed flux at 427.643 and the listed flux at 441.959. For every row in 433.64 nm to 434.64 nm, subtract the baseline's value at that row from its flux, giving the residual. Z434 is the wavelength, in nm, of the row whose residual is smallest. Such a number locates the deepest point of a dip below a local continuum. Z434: 433.992 nm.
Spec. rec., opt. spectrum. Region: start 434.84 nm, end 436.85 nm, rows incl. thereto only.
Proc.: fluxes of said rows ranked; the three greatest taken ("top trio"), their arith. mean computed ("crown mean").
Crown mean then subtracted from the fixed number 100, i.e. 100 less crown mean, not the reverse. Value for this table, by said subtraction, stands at 86.3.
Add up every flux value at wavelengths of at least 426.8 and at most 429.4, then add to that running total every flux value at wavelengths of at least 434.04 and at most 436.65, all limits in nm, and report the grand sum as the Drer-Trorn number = 555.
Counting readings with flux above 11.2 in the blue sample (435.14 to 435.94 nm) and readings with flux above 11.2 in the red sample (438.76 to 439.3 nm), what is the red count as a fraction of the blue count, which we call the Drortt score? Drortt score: 1.5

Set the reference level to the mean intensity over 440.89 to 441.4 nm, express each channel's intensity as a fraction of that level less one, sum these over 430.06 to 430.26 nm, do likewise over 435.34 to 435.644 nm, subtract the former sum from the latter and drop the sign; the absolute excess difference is 0.6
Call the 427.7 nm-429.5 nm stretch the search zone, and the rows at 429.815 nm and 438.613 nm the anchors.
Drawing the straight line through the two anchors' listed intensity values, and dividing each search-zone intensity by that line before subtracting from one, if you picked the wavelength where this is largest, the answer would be 429.024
